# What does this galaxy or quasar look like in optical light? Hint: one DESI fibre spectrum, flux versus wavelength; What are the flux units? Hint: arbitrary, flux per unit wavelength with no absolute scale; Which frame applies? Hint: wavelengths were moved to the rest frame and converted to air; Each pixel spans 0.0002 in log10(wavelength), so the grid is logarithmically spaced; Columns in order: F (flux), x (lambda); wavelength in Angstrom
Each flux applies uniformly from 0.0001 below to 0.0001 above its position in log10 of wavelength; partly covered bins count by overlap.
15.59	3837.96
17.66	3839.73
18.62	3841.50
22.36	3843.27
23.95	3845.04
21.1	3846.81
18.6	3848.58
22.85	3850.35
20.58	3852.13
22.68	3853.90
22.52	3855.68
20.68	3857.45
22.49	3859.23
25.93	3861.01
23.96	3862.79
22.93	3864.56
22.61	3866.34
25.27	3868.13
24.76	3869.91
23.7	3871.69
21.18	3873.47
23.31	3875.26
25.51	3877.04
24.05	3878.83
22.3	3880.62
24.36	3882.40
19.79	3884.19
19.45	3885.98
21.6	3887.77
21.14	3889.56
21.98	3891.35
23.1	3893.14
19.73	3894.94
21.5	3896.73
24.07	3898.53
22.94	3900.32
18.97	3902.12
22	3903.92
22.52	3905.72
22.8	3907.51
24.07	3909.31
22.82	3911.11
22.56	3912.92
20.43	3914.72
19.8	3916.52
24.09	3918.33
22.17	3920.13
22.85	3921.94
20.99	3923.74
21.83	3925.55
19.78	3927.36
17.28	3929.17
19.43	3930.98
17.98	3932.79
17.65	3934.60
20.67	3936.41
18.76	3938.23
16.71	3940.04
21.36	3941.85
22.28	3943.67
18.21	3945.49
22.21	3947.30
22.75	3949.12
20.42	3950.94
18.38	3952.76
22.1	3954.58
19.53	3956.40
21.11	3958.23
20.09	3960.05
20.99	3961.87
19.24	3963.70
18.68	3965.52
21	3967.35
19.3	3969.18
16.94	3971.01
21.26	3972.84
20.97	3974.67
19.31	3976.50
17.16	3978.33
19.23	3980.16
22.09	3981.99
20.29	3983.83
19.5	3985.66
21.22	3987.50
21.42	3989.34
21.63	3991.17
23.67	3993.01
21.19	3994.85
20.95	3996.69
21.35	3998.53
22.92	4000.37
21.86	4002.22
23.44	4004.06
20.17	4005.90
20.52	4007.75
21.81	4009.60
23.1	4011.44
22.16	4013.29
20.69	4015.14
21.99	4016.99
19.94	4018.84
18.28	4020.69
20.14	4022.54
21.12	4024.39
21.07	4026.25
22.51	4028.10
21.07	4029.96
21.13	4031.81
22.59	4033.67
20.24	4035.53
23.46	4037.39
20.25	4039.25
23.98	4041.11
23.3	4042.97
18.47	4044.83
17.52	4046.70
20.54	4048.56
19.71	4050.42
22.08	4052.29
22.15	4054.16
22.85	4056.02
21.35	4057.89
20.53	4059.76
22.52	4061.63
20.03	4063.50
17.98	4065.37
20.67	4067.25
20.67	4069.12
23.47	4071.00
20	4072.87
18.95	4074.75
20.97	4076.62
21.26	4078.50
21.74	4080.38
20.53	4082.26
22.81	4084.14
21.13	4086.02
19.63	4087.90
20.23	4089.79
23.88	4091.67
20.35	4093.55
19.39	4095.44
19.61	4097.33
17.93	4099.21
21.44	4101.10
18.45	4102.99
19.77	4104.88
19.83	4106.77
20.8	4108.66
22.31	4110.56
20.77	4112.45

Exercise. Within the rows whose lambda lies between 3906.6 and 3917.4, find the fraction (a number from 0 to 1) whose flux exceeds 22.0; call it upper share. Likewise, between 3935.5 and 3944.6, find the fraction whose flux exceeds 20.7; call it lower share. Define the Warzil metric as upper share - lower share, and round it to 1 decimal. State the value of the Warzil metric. 0.3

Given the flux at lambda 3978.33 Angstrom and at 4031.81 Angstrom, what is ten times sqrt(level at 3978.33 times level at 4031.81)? 190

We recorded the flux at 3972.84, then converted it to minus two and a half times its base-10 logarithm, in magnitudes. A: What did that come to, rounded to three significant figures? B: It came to -3.32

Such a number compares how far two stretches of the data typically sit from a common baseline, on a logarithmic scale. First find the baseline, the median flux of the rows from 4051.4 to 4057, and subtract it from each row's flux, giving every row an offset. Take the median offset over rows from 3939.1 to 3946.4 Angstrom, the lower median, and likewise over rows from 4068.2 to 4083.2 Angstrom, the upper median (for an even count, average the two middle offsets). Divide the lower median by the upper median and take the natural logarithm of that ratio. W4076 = 0.6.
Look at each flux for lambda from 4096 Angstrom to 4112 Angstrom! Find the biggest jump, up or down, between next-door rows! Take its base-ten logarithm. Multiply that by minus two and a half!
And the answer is -1.4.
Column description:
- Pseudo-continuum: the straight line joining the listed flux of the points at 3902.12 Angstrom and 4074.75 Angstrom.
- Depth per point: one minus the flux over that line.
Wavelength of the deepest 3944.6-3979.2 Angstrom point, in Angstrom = 3971.01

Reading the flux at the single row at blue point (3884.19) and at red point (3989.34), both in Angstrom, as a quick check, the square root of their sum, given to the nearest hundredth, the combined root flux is 6.42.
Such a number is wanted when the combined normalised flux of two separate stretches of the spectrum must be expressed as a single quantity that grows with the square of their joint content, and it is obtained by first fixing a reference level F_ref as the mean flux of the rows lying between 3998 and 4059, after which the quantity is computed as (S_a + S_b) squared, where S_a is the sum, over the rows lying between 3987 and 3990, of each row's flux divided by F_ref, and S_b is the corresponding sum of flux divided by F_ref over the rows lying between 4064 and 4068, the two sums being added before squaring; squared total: 14.5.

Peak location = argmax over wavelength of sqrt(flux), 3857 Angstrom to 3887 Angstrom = 3861.01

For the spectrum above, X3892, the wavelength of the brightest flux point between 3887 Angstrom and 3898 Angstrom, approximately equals 3893.14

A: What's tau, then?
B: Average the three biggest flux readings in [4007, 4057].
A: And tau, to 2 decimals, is 23.58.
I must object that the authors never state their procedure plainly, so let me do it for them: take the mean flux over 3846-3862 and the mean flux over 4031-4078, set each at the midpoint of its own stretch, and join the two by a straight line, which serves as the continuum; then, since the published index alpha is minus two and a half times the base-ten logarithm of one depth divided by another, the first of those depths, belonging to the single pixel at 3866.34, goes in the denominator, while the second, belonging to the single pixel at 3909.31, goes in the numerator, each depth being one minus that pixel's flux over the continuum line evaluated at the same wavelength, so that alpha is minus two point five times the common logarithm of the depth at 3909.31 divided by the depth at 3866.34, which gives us -1.3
